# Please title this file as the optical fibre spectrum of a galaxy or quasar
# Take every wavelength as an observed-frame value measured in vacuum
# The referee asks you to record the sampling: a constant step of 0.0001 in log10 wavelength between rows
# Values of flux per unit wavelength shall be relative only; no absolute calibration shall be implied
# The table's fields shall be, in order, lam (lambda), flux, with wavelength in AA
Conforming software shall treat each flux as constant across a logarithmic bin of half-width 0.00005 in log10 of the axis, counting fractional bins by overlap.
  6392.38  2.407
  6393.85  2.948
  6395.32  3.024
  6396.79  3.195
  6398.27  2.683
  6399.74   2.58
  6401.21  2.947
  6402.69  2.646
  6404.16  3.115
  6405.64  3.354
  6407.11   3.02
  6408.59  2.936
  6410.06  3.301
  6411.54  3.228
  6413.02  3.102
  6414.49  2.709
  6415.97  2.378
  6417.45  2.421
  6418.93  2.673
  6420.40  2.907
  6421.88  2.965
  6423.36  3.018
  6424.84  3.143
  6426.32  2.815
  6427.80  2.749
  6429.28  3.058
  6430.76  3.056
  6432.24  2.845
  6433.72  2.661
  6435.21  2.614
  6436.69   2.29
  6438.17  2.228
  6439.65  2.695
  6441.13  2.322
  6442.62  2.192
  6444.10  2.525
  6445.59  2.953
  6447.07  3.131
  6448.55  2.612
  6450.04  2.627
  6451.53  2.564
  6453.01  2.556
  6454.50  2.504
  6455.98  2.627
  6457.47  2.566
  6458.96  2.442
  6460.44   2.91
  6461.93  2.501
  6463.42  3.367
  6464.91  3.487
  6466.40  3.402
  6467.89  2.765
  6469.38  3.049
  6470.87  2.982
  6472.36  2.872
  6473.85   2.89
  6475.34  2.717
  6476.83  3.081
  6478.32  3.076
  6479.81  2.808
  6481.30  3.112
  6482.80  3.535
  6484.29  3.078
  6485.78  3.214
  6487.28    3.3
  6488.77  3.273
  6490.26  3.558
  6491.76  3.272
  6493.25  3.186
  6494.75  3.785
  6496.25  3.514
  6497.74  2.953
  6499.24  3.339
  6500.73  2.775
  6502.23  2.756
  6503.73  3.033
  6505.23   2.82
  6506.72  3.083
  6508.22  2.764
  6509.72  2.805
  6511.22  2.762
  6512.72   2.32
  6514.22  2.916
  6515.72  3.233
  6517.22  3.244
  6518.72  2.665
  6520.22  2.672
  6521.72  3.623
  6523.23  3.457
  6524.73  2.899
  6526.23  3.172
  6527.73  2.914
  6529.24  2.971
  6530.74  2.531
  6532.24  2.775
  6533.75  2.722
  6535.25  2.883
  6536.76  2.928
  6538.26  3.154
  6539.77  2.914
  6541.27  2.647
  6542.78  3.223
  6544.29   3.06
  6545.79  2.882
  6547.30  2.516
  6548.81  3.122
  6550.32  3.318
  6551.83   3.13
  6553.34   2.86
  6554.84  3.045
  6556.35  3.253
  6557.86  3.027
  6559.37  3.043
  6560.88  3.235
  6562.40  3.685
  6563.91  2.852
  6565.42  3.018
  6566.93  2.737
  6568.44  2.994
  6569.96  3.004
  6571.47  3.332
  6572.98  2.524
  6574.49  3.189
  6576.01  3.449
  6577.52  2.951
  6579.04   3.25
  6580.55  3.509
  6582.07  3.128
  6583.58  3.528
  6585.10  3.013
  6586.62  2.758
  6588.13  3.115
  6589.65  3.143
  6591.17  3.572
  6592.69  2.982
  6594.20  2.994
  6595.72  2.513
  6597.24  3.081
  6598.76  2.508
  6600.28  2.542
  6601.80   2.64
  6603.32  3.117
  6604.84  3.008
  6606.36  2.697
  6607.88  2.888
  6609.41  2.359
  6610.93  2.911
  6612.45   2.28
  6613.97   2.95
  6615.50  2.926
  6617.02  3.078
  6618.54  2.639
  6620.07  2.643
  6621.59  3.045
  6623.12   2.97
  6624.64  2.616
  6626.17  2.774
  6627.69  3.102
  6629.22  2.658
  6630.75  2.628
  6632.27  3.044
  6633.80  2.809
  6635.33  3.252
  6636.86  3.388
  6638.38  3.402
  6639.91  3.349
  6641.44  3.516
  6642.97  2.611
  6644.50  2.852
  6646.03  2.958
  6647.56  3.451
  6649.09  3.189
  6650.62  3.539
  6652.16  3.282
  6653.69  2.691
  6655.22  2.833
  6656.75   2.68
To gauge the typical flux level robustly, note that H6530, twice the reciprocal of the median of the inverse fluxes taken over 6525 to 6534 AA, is 5.69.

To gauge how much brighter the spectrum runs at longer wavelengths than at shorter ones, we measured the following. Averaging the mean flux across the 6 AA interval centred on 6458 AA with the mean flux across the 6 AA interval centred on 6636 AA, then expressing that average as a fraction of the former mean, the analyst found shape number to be 1.11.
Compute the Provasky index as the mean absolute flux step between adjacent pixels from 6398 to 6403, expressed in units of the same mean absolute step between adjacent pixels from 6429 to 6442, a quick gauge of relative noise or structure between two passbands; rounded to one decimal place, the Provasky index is 1.2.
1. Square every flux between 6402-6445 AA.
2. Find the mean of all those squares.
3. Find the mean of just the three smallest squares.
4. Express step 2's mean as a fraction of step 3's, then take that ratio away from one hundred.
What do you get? 98.4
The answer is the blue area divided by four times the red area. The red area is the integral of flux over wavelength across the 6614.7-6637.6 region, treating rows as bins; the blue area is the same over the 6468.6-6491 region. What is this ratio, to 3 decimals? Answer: 0.261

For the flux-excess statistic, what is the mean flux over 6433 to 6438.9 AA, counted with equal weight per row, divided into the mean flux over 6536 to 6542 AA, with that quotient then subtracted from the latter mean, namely 1.72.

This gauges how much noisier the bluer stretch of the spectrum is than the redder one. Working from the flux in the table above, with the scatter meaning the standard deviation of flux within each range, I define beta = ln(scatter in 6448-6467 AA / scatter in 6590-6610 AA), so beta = 0.13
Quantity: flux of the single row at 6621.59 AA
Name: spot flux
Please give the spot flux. 3.045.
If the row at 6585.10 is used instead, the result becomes 3.013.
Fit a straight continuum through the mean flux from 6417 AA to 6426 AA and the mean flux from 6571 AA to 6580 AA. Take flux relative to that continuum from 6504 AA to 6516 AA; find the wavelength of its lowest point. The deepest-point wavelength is 6512.72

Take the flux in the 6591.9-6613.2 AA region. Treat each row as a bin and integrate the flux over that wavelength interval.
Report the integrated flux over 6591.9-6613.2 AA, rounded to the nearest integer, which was 59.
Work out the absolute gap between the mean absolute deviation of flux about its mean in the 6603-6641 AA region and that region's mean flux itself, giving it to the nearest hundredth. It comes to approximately 2.67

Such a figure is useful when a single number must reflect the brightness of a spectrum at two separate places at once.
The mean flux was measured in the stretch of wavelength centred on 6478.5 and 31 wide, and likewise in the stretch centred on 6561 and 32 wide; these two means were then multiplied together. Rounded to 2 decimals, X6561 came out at 9.61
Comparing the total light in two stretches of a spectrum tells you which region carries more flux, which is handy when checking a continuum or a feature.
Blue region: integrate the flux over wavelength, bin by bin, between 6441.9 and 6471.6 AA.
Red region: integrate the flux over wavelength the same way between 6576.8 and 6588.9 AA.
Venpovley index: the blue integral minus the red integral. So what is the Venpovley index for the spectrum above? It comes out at 45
